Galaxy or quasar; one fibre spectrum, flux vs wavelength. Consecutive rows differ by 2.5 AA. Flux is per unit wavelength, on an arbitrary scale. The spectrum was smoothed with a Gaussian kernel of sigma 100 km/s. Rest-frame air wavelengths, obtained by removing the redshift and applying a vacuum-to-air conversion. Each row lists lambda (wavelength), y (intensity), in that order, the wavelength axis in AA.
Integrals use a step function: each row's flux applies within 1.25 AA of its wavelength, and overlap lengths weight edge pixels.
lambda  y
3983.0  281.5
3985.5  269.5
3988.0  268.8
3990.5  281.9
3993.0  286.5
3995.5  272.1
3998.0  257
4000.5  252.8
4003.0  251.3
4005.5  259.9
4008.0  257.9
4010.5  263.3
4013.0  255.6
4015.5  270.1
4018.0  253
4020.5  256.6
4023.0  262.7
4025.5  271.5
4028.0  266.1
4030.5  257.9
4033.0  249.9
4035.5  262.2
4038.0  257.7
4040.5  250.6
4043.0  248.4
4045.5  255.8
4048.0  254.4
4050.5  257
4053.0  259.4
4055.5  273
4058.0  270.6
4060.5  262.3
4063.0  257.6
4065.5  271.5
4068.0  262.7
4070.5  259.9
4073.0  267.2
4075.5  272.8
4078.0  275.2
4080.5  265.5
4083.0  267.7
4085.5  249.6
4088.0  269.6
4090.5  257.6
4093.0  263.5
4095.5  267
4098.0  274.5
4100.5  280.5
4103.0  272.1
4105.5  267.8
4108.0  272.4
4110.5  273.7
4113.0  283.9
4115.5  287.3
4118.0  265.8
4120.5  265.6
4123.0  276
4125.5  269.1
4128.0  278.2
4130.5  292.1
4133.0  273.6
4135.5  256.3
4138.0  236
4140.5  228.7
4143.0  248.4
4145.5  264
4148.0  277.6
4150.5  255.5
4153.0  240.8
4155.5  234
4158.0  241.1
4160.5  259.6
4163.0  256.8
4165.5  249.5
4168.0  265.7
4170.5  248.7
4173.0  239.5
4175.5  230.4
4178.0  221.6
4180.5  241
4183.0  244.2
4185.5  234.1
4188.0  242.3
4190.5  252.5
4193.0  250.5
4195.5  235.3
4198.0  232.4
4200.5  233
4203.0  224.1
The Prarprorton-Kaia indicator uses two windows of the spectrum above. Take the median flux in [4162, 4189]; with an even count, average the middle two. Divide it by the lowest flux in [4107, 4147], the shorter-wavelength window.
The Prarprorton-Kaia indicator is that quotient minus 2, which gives -0.94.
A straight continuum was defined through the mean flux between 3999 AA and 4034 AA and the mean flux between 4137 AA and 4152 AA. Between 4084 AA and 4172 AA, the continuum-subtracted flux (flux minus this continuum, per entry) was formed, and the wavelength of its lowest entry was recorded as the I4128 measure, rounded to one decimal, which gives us 4140.5 AA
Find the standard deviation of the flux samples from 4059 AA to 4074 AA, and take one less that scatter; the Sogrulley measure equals -4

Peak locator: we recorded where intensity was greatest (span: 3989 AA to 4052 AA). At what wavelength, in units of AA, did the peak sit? 3993.0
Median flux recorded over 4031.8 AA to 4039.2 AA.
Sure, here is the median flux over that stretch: 258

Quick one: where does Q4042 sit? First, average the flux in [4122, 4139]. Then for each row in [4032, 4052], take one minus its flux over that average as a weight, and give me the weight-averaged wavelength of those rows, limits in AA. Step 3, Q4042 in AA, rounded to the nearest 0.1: 4041.7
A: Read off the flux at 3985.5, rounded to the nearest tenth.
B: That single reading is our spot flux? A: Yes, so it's 269.5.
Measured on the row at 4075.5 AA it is 272.8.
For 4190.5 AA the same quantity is 252.5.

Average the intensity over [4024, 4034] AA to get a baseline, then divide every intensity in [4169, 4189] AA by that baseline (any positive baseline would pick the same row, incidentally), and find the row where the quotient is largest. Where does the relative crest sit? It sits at 4170.5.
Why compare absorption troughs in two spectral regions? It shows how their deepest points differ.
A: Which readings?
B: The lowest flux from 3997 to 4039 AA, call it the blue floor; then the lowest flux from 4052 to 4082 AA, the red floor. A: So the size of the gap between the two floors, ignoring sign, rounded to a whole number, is 8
